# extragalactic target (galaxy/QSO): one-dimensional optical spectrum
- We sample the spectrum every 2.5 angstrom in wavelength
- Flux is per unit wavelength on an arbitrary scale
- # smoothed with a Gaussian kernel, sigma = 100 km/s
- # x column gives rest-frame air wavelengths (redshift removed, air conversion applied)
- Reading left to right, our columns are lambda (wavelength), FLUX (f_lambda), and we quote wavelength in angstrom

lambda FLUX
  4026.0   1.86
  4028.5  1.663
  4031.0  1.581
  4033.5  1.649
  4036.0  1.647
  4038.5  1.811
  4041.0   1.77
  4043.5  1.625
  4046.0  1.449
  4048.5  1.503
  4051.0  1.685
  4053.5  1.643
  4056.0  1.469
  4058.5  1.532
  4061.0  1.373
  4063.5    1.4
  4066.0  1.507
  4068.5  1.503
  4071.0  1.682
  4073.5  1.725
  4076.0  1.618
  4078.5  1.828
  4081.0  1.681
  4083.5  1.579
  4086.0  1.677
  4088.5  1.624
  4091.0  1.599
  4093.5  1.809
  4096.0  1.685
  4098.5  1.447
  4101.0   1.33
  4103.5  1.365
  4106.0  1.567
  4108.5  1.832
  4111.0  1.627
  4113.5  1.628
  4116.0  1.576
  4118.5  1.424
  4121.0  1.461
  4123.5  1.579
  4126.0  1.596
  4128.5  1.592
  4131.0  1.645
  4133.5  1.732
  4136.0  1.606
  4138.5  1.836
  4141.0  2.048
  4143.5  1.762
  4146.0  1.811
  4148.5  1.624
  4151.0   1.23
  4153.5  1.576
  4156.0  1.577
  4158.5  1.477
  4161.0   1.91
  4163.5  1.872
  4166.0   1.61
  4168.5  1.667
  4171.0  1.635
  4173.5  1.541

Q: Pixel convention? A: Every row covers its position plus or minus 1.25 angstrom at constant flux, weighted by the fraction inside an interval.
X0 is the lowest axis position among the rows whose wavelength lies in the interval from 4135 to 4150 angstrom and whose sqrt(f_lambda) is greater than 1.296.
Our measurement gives 4138.5 angstrom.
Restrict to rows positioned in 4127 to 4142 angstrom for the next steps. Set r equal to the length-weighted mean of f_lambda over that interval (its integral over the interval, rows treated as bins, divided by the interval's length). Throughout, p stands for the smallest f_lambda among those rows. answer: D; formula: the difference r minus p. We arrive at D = 0.14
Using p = 1.592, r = 1.74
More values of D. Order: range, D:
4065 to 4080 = 0.14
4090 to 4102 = 0.25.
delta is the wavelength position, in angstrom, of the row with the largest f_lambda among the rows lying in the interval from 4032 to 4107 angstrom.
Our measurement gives 4078.5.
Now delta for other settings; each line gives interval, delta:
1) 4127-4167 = 4141.0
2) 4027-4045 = 4038.5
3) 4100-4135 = 4108.5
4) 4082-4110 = 4108.5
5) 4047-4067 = 4051.0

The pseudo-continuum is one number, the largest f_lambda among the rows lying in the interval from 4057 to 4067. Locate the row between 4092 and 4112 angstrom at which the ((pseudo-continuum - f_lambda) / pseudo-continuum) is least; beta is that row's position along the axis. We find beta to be 4108.5 angstrom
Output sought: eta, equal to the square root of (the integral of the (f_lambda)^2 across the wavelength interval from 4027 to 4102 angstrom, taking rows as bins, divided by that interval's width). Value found 1.61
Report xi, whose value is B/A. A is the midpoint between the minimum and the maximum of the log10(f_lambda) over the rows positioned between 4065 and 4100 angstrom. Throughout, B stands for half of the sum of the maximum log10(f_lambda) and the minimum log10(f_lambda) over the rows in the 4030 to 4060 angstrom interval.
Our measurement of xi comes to 0.99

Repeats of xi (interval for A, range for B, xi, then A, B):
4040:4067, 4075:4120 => 1.00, 0.19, 0.1934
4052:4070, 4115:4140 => 1.18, 0.18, 0.2087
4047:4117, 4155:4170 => 1.16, 0.19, 0.2252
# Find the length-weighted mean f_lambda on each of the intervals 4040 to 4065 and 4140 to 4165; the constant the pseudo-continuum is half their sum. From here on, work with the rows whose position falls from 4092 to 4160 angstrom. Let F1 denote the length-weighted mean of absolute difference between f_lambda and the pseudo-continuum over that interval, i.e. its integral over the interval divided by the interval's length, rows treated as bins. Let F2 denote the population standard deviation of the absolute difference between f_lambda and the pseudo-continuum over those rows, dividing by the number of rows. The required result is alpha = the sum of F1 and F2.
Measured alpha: 0.24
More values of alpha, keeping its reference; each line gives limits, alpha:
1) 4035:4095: 0.17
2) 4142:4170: 0.27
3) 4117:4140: 0.17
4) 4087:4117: 0.21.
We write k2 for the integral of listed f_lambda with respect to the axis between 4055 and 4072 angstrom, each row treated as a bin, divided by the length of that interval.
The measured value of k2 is 1.49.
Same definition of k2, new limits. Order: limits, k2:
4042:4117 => 1.59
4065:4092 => 1.64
